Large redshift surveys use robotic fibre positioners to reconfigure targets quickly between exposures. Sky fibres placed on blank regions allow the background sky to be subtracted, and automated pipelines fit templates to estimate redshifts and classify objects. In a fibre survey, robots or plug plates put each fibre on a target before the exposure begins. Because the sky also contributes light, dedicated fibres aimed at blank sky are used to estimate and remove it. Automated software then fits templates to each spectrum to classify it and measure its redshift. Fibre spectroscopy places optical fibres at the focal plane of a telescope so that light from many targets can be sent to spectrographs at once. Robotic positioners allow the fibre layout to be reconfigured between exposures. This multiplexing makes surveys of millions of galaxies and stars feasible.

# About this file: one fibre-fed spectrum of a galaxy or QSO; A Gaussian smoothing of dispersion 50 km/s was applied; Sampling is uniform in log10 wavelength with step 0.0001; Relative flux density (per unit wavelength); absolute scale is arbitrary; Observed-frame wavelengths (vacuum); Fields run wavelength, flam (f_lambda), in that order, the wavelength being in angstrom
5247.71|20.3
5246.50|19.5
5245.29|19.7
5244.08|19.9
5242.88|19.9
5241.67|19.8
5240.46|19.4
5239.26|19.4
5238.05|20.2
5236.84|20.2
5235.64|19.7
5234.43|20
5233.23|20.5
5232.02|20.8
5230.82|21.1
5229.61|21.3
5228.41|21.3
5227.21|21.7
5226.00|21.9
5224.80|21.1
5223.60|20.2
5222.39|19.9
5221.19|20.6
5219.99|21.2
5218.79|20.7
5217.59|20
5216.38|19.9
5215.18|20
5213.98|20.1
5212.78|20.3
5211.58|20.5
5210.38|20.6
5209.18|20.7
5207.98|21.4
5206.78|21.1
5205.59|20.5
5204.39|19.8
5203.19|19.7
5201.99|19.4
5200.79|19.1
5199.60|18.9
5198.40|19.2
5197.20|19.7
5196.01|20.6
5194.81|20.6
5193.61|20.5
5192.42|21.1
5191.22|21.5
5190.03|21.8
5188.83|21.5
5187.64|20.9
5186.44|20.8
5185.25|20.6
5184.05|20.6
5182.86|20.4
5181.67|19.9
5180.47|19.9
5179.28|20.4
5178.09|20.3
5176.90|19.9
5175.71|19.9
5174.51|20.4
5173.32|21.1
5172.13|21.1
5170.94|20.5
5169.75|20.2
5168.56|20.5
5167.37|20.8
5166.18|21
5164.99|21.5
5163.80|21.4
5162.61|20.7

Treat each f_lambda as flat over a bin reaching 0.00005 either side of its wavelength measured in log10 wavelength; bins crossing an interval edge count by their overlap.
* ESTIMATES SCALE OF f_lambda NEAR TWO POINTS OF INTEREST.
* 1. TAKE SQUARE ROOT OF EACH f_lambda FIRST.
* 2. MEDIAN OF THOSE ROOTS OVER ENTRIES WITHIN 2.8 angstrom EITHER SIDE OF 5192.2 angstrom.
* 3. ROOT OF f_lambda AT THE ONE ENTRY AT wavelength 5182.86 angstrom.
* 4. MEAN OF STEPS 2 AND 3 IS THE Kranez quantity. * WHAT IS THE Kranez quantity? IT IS 4.56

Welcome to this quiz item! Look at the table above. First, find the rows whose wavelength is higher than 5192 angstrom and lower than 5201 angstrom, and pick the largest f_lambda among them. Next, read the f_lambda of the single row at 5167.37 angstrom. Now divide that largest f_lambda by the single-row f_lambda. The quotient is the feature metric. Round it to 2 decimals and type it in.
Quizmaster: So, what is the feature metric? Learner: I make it 1.01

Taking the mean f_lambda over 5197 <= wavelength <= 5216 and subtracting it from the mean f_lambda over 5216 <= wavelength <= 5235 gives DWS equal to 0.70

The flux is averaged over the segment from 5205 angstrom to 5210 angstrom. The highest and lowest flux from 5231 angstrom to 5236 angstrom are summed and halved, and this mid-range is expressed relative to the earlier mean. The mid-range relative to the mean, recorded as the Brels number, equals 0.97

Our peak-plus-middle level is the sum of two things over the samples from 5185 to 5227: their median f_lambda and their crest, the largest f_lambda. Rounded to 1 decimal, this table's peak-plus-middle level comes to 42.5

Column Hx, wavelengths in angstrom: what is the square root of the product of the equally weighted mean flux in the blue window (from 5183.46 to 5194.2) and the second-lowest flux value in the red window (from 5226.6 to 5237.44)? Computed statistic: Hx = 20.5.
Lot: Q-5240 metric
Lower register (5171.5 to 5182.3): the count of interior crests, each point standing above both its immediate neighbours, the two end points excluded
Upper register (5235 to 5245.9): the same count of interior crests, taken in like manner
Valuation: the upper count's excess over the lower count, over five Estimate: -0.2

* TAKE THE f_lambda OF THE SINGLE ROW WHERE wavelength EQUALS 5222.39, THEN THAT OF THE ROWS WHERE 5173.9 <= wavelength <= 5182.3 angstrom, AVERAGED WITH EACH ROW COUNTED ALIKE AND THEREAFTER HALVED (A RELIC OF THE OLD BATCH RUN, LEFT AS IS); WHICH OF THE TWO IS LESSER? 10.05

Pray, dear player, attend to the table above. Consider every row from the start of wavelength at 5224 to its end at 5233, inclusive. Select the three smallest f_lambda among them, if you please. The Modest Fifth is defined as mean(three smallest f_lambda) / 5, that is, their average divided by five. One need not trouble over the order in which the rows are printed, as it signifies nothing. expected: 4.20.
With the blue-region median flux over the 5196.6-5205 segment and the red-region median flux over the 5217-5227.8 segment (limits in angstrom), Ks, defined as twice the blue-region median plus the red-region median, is 59.5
